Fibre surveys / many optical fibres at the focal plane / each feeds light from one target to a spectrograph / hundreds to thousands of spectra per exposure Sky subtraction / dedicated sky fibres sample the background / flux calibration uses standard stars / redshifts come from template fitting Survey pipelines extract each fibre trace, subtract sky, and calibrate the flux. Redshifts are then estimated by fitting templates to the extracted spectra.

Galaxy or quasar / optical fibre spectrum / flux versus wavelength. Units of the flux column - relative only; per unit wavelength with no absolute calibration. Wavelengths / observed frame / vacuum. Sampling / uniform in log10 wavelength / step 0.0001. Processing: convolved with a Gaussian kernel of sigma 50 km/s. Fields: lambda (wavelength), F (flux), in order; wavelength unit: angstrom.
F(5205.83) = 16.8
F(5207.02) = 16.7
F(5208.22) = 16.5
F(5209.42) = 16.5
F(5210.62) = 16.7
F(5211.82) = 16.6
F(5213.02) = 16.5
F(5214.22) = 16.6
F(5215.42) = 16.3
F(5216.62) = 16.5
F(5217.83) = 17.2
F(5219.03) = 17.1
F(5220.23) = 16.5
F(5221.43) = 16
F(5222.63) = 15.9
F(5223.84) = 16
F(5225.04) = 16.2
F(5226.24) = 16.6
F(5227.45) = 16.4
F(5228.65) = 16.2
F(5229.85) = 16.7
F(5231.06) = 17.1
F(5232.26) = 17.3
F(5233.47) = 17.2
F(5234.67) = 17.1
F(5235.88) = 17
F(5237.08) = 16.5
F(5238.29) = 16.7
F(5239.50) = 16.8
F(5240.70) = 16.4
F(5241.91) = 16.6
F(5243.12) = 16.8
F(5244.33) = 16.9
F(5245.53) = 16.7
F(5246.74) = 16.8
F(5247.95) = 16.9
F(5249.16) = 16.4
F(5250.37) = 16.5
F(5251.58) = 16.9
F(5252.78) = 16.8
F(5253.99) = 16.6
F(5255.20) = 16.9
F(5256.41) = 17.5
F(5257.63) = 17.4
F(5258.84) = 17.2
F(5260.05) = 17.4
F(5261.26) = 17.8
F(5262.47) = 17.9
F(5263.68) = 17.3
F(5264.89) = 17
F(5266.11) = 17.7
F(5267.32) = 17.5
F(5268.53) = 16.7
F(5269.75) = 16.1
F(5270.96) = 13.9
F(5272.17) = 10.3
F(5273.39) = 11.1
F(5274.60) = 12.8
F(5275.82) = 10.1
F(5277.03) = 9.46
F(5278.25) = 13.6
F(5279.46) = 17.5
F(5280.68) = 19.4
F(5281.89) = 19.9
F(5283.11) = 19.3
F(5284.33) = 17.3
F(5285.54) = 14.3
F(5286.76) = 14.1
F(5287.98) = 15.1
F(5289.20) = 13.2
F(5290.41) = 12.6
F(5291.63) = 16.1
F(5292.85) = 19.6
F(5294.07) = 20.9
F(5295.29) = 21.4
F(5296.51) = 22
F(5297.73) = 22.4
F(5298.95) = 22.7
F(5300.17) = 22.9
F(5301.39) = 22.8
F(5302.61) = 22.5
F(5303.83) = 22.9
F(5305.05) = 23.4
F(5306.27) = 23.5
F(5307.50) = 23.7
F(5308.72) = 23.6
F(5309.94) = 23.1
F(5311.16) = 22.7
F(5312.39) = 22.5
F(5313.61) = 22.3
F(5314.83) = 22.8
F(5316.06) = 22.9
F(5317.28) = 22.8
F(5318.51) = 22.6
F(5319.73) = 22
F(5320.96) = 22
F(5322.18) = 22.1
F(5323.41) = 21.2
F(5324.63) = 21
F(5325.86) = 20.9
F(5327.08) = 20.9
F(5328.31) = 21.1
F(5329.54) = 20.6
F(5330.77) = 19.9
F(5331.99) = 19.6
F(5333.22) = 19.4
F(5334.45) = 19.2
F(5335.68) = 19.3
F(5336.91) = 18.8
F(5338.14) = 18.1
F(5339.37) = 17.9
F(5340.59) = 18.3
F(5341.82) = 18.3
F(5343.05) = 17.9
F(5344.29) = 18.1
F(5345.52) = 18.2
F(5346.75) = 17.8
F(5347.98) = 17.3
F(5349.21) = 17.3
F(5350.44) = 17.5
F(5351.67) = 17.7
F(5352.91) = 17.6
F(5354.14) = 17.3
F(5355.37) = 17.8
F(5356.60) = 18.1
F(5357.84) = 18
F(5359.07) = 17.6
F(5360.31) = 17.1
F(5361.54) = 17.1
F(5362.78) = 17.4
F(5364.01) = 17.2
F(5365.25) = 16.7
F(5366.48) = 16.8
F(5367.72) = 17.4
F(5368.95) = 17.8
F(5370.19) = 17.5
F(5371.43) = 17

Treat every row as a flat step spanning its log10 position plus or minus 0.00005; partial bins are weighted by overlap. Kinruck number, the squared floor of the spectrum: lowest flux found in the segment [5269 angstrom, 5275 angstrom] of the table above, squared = 106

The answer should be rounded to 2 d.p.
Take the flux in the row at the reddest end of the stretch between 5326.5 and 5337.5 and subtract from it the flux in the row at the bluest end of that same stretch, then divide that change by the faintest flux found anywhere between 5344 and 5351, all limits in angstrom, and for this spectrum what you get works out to -0.12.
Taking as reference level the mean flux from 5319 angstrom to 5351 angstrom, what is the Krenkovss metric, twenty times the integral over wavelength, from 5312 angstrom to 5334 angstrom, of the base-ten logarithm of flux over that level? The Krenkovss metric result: 19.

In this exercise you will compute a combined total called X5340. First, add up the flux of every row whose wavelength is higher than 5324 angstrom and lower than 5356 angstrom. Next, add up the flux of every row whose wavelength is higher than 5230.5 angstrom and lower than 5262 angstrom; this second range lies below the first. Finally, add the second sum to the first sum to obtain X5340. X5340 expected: 928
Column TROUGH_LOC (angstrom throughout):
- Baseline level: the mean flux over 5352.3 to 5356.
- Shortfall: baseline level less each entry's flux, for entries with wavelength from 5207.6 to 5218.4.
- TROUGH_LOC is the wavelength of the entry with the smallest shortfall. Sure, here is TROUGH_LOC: 5217.83 angstrom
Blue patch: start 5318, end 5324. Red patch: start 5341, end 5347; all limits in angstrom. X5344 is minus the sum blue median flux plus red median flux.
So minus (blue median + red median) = -40.1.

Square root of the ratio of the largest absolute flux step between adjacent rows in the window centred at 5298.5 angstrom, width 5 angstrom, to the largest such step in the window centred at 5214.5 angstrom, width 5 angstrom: 1.2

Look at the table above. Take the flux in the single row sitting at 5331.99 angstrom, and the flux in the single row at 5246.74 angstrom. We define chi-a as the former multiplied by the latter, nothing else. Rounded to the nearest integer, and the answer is 329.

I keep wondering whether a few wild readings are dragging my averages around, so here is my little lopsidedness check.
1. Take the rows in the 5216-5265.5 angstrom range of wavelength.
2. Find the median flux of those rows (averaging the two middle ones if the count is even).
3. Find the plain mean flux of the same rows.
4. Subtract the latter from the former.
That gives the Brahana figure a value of -0.02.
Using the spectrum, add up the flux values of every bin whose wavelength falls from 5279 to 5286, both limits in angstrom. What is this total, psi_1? 108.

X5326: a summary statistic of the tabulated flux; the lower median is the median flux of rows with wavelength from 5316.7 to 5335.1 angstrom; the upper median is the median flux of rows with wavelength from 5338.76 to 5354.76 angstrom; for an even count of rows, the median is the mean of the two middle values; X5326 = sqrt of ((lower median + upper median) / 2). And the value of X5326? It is 4.40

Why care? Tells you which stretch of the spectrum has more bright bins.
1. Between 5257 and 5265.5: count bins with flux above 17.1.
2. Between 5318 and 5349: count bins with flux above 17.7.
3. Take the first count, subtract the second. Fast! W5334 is -18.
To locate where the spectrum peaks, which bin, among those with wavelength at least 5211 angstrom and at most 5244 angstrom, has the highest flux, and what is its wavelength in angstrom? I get 5232.26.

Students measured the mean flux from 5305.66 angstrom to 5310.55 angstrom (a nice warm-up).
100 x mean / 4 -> 587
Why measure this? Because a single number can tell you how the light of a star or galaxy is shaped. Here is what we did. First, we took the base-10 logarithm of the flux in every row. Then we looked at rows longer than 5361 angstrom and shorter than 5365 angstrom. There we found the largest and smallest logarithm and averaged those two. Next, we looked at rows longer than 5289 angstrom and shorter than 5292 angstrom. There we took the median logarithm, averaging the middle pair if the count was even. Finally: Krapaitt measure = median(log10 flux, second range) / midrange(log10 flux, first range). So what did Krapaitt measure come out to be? 0.91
